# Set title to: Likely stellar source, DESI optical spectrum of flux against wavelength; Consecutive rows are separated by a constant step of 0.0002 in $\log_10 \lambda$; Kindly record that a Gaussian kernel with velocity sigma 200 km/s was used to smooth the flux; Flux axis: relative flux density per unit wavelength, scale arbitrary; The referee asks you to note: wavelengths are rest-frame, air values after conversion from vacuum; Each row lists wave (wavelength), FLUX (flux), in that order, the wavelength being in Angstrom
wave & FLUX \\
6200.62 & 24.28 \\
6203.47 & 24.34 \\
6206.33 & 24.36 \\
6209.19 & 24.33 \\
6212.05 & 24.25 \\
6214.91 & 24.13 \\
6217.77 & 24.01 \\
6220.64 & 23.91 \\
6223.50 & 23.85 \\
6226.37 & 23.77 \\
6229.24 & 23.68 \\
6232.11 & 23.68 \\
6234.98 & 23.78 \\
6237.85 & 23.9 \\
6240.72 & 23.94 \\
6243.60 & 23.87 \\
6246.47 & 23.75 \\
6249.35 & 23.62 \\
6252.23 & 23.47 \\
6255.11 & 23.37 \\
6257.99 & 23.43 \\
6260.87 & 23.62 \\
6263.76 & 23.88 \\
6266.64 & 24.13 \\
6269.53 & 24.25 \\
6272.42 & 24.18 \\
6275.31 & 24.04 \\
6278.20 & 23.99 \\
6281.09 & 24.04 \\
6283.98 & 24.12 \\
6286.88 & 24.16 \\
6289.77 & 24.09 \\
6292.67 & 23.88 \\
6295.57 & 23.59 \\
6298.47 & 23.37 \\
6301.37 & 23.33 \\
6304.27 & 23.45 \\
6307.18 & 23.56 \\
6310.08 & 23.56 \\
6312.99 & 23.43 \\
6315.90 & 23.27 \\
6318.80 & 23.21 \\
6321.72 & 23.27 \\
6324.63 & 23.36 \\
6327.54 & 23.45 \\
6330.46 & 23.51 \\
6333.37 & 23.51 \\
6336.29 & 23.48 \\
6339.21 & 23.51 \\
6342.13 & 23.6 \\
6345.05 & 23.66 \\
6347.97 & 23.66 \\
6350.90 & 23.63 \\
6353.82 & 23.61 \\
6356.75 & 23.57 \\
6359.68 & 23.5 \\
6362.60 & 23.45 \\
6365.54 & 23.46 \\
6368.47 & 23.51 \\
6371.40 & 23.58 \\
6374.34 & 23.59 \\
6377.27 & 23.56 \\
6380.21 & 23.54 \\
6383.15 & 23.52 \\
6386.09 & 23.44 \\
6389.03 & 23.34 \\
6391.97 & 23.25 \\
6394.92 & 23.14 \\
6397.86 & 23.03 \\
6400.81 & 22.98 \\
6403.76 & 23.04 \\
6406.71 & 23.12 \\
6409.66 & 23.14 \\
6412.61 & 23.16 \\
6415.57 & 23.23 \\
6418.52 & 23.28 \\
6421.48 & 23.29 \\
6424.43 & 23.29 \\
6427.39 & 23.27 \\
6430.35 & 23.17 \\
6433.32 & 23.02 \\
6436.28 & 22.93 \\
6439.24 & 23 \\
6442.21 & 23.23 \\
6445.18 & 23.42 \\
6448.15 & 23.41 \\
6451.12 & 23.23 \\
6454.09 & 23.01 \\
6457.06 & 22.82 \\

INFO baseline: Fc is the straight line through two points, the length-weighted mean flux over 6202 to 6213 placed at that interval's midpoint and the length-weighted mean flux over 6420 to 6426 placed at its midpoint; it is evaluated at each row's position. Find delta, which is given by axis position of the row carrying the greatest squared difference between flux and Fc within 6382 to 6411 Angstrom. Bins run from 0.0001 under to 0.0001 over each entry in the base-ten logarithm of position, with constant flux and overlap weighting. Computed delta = 6400.81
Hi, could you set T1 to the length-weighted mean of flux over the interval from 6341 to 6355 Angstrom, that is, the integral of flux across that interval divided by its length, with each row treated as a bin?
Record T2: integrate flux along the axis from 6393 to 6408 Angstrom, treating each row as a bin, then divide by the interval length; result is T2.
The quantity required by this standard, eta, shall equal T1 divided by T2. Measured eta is 1.03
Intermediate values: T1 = 23.6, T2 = 23.1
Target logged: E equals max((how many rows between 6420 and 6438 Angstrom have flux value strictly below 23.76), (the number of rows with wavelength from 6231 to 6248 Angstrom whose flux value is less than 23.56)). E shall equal 6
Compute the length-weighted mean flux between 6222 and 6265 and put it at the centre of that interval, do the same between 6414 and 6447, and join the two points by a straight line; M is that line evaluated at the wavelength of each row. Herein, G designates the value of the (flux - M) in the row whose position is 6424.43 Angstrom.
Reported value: 0.08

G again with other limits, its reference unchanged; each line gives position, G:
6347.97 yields 0.24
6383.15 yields 0.20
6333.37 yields 0.05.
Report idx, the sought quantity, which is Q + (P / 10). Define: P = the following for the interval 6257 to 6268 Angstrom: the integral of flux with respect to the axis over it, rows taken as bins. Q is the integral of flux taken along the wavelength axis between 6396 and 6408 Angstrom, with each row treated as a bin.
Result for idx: 303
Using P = 262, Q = 277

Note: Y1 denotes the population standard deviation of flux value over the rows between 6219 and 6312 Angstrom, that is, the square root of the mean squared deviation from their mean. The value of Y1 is 0.26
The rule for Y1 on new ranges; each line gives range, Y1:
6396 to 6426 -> 0.11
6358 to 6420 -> 0.20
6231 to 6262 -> 0.19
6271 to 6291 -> 0.06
